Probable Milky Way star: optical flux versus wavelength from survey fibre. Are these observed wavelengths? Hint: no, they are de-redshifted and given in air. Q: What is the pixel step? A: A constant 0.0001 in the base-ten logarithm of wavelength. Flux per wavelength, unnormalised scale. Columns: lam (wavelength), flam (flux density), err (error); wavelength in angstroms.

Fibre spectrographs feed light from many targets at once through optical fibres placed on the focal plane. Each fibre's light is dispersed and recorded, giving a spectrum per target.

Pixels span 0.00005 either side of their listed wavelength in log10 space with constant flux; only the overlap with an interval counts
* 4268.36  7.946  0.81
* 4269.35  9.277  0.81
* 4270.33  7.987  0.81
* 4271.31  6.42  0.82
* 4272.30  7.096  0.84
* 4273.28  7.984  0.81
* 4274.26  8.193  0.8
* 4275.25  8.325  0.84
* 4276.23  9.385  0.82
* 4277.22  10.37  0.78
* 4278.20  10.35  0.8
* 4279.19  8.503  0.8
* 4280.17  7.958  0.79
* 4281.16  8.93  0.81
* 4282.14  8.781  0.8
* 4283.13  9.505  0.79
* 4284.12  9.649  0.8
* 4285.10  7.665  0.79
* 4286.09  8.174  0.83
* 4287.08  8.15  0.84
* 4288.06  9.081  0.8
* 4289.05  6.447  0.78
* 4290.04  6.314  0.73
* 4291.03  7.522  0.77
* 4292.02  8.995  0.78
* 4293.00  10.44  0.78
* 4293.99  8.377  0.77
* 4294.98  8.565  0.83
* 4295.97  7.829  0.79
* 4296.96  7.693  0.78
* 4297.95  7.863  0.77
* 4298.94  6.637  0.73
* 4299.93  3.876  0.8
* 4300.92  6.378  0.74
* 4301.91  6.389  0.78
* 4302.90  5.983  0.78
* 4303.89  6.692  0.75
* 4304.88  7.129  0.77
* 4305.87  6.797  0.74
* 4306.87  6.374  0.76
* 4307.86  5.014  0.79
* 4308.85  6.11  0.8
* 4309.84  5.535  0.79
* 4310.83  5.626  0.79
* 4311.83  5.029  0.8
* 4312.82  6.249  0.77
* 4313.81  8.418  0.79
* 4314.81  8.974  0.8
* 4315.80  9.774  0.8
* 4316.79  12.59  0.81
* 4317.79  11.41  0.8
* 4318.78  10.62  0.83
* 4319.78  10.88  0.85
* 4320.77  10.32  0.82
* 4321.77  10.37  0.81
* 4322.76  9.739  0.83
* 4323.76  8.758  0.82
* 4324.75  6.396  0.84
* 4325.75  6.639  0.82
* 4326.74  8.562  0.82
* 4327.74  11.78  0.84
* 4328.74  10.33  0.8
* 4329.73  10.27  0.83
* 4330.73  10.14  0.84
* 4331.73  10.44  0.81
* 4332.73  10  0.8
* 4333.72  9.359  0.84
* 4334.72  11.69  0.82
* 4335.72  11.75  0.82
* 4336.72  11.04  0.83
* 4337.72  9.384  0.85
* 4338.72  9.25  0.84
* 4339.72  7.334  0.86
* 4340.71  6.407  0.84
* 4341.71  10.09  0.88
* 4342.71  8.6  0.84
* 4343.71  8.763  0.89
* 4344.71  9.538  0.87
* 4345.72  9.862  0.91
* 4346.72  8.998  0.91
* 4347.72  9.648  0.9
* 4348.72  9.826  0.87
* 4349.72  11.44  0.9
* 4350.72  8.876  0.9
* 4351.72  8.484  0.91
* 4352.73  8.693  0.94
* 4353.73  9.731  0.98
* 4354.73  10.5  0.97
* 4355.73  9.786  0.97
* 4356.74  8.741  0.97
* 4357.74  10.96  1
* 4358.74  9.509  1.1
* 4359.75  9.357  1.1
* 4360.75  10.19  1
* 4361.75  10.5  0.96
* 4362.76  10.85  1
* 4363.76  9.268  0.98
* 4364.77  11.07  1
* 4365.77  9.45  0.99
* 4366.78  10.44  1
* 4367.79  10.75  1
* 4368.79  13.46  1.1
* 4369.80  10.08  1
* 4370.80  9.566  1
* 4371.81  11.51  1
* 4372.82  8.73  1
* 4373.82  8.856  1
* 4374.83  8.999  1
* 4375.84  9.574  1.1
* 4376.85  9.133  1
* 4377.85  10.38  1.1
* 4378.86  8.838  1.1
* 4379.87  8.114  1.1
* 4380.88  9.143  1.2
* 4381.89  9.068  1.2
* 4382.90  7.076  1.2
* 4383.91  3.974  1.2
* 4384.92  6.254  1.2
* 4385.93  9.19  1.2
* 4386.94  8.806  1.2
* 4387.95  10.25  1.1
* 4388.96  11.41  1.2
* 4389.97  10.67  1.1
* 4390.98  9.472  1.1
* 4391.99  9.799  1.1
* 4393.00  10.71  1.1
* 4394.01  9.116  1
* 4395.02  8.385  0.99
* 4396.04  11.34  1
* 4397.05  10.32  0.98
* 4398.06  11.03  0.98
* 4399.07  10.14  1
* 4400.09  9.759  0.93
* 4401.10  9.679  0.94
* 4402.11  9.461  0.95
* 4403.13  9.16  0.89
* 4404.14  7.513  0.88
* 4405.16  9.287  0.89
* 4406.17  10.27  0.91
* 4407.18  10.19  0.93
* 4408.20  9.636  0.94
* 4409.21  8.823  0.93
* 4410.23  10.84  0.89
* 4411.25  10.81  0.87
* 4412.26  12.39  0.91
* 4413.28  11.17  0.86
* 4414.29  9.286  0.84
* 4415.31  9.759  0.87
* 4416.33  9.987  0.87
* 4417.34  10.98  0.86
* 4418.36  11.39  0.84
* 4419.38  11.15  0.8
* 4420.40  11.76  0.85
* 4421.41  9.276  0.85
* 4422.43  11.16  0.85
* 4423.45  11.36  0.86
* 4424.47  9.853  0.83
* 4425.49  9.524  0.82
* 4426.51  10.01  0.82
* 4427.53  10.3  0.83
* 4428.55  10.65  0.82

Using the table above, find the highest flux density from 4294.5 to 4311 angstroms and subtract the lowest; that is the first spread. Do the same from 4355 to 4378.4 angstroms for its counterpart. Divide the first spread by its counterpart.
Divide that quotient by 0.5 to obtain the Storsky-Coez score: 2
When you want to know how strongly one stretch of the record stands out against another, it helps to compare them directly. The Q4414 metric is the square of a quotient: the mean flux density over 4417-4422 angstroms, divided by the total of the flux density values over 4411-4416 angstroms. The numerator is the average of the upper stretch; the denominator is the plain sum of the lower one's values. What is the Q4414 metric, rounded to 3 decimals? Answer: 0.042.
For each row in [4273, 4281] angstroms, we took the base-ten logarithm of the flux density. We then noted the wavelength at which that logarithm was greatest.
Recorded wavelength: 4277.22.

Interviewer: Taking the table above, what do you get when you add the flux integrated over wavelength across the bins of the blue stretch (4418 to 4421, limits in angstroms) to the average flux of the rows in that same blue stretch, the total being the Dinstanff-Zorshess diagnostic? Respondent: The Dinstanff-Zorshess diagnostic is 46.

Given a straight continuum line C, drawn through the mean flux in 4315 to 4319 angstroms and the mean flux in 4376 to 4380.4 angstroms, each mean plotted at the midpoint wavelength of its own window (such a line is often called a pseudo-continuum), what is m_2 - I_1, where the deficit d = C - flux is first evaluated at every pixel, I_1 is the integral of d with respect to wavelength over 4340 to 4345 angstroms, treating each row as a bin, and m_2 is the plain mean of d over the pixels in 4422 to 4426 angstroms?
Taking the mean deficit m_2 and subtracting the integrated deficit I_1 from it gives -11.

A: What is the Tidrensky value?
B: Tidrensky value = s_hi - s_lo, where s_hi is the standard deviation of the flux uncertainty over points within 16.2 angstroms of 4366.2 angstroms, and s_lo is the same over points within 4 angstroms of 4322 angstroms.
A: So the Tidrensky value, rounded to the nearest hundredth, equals 0.06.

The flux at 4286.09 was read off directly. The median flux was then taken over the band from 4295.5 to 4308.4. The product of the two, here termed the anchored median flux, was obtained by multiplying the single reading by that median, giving 54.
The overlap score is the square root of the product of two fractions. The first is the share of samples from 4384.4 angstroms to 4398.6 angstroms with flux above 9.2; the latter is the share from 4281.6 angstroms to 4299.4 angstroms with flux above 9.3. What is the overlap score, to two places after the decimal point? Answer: 0.33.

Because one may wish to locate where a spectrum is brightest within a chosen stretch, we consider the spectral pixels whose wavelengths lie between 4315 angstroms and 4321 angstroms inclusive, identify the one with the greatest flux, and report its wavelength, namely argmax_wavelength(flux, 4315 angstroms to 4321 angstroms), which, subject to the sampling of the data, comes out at 4316.79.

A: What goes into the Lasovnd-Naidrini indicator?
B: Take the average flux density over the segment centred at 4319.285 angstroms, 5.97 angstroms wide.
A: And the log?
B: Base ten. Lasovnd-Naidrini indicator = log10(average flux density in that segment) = 1.04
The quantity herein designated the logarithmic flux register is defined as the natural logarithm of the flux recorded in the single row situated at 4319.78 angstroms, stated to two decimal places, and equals 2.39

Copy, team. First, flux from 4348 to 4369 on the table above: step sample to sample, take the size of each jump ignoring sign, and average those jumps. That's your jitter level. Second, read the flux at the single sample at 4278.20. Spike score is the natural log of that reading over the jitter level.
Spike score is 2.21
